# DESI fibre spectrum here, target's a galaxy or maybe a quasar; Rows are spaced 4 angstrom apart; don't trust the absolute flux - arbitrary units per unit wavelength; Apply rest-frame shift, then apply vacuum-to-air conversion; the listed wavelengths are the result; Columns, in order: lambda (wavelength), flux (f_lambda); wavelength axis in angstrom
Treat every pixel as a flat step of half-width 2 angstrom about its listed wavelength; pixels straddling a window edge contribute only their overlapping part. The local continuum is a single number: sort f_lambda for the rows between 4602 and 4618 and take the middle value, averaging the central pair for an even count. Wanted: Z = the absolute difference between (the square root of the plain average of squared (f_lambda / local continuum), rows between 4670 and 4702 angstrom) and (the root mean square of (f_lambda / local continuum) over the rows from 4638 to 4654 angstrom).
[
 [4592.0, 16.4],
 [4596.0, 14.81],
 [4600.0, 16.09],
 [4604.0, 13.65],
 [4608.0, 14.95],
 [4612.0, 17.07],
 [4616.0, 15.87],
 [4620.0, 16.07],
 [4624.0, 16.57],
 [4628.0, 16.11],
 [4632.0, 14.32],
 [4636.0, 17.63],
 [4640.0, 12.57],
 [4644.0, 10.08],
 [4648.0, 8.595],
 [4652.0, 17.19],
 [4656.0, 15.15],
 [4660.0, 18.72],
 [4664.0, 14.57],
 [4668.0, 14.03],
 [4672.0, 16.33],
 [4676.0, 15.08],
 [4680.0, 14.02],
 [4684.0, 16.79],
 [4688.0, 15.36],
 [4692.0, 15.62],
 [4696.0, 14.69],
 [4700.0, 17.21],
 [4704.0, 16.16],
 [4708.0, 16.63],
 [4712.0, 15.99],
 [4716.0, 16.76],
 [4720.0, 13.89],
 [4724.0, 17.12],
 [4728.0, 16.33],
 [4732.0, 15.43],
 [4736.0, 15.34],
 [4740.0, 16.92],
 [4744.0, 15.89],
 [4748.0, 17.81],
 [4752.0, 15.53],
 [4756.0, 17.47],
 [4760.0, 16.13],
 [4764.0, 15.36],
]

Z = 0.203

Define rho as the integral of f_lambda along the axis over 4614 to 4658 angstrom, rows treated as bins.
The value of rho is 641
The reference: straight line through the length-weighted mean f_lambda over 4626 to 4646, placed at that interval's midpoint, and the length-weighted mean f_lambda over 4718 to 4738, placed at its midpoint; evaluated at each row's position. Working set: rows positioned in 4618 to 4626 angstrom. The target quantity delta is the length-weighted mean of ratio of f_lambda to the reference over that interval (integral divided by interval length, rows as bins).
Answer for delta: 1.17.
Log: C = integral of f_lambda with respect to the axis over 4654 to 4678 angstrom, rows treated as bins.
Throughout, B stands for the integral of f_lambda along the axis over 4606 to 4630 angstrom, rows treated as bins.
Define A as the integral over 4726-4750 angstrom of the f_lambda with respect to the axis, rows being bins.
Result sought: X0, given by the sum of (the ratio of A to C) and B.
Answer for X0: 388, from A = 391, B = 387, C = 376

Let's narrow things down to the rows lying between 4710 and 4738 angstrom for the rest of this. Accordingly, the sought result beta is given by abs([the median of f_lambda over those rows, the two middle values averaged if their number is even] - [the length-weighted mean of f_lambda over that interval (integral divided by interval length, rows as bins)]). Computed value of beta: 0.15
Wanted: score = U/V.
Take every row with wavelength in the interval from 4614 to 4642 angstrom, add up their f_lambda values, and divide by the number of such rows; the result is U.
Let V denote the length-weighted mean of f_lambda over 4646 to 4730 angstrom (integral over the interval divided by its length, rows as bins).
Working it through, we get 1.00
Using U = 15.6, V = 15.5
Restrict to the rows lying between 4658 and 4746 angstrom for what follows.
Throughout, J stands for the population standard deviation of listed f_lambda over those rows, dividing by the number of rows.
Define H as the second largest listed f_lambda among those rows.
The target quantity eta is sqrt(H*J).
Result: 4.5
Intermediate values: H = 17.21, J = 1.2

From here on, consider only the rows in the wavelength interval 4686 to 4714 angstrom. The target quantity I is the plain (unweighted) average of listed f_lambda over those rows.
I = 16.0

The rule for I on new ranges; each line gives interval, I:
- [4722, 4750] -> 16.4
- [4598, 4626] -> 15.8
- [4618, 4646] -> 14.8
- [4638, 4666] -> 13.8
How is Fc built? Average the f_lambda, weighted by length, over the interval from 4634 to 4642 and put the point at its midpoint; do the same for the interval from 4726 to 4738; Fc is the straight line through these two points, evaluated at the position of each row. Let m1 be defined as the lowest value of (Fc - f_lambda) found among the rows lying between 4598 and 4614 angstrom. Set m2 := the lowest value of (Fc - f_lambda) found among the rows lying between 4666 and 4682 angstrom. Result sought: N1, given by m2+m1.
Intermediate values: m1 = -2.14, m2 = -1.01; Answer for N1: -3.1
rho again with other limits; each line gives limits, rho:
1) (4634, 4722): 1332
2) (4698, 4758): 978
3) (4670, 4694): 373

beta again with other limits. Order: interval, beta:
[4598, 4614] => 0.08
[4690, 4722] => 0.21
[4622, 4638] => 0.18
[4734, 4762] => 0.31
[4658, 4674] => 0.46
